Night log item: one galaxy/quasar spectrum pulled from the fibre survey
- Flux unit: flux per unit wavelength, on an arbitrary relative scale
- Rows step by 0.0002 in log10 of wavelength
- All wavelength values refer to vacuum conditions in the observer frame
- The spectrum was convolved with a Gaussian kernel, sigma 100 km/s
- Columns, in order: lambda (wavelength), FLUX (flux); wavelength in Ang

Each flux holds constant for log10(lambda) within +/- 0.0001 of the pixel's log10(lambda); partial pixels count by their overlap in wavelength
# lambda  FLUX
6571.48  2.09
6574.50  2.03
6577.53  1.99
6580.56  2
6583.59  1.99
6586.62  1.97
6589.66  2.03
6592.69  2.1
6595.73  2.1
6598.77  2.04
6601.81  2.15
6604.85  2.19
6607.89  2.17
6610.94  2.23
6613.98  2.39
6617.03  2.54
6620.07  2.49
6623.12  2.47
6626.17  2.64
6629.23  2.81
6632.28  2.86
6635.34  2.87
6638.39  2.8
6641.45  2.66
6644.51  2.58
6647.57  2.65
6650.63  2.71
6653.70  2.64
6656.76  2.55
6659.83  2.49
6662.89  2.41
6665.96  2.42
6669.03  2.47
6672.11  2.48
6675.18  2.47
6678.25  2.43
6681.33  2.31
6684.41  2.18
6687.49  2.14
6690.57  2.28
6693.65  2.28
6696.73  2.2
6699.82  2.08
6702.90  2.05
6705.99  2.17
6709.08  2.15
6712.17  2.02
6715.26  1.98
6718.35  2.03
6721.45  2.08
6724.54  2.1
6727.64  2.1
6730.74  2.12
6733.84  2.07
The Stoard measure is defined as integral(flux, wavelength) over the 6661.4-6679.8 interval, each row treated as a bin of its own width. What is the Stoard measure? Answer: 45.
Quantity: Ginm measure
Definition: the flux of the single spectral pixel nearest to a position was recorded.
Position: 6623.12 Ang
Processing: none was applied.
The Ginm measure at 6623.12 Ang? 2.47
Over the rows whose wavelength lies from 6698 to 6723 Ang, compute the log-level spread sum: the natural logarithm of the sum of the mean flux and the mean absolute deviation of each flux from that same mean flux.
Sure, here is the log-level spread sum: 0.75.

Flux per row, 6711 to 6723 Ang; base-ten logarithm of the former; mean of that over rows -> 0.31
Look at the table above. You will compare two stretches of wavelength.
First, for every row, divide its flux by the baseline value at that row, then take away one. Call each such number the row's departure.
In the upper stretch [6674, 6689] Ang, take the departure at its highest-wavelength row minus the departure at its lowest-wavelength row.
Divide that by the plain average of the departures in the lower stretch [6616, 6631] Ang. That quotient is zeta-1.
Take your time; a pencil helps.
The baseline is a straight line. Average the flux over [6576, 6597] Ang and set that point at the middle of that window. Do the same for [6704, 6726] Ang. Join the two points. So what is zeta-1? -0.60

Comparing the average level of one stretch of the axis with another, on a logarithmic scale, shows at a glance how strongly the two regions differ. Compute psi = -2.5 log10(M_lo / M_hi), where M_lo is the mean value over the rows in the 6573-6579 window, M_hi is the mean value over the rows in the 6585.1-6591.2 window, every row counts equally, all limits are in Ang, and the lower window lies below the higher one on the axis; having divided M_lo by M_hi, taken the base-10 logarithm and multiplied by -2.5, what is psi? -0.005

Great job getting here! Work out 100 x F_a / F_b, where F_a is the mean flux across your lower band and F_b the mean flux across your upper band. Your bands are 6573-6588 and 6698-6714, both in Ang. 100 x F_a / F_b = 95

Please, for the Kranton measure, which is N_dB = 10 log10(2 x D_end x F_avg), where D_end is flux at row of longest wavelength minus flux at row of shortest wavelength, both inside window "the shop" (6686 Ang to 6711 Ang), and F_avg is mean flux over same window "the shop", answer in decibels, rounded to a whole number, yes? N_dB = -14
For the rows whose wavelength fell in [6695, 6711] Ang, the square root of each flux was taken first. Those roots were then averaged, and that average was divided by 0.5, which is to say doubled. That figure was 2.92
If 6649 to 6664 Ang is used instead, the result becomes 3.20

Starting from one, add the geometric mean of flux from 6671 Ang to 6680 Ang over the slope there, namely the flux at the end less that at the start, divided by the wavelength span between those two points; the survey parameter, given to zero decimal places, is -301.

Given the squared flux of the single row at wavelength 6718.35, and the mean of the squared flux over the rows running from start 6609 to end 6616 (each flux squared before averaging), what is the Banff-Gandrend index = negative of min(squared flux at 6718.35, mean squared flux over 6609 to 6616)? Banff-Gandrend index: -4.12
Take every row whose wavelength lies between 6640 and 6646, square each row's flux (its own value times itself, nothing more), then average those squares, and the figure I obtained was 6.9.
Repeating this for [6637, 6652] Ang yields 7.2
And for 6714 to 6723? 4.1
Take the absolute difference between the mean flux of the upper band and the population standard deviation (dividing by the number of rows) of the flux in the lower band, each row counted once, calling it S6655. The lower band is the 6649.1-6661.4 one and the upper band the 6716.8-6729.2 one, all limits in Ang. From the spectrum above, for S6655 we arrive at 1.99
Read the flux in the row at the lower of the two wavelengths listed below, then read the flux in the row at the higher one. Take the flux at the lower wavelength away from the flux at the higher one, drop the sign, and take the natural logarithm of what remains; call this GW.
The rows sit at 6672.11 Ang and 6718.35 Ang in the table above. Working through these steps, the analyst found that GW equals -0.80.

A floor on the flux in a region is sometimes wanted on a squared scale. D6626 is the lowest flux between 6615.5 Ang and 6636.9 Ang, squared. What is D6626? 6.1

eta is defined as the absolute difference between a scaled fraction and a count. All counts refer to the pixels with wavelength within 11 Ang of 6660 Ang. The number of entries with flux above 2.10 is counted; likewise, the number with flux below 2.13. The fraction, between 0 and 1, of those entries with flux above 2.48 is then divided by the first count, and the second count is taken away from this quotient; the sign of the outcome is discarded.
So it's 0.08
